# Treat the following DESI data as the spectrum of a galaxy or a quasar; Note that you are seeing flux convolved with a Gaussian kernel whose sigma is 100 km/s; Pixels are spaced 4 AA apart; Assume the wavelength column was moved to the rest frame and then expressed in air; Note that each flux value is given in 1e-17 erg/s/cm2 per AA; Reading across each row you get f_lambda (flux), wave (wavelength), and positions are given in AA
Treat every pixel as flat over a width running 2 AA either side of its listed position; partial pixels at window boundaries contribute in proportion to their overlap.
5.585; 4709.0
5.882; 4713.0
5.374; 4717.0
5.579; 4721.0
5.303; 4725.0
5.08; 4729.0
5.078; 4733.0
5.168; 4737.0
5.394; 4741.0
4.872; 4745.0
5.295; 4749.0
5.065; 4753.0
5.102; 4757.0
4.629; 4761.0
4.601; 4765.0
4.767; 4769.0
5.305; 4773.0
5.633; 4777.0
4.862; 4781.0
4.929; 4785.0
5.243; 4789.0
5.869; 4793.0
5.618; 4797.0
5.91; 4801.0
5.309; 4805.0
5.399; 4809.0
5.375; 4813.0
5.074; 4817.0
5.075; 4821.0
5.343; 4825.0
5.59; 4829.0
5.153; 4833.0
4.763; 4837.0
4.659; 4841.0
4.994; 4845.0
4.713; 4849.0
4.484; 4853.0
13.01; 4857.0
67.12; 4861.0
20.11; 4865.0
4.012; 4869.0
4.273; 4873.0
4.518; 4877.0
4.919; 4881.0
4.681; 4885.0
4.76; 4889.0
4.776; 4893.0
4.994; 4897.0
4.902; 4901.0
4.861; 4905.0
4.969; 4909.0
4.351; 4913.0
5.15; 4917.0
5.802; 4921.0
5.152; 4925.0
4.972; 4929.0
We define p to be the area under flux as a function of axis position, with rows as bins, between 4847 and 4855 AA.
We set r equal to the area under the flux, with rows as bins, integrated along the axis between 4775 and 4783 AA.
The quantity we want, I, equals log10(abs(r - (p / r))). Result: 1.61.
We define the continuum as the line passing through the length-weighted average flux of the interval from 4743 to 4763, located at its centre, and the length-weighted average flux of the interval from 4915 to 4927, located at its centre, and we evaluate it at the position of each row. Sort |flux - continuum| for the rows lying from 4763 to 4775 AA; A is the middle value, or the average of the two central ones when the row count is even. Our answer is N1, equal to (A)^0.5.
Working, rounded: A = 0.27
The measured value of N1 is 0.52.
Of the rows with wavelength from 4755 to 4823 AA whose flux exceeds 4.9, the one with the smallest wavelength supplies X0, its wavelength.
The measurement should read 4757.0 AA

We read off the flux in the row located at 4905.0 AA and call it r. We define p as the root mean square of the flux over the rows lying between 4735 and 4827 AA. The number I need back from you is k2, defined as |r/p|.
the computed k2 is 0.93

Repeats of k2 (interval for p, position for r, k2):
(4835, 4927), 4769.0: 0.31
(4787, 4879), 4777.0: 0.36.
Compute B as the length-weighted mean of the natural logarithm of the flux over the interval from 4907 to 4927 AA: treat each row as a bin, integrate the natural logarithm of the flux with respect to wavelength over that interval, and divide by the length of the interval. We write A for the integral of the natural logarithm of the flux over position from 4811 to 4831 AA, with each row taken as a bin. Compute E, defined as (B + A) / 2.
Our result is 17.5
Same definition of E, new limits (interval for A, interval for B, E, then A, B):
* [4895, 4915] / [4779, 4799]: 16.5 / 31.4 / 1.67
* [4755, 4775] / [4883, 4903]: 16.6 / 31.7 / 1.57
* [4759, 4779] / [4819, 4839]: 16.9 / 32.1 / 1.64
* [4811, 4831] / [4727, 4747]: 17.5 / 33.3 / 1.63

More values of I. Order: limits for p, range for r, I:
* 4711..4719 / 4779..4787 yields 1.58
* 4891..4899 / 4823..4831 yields 1.63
